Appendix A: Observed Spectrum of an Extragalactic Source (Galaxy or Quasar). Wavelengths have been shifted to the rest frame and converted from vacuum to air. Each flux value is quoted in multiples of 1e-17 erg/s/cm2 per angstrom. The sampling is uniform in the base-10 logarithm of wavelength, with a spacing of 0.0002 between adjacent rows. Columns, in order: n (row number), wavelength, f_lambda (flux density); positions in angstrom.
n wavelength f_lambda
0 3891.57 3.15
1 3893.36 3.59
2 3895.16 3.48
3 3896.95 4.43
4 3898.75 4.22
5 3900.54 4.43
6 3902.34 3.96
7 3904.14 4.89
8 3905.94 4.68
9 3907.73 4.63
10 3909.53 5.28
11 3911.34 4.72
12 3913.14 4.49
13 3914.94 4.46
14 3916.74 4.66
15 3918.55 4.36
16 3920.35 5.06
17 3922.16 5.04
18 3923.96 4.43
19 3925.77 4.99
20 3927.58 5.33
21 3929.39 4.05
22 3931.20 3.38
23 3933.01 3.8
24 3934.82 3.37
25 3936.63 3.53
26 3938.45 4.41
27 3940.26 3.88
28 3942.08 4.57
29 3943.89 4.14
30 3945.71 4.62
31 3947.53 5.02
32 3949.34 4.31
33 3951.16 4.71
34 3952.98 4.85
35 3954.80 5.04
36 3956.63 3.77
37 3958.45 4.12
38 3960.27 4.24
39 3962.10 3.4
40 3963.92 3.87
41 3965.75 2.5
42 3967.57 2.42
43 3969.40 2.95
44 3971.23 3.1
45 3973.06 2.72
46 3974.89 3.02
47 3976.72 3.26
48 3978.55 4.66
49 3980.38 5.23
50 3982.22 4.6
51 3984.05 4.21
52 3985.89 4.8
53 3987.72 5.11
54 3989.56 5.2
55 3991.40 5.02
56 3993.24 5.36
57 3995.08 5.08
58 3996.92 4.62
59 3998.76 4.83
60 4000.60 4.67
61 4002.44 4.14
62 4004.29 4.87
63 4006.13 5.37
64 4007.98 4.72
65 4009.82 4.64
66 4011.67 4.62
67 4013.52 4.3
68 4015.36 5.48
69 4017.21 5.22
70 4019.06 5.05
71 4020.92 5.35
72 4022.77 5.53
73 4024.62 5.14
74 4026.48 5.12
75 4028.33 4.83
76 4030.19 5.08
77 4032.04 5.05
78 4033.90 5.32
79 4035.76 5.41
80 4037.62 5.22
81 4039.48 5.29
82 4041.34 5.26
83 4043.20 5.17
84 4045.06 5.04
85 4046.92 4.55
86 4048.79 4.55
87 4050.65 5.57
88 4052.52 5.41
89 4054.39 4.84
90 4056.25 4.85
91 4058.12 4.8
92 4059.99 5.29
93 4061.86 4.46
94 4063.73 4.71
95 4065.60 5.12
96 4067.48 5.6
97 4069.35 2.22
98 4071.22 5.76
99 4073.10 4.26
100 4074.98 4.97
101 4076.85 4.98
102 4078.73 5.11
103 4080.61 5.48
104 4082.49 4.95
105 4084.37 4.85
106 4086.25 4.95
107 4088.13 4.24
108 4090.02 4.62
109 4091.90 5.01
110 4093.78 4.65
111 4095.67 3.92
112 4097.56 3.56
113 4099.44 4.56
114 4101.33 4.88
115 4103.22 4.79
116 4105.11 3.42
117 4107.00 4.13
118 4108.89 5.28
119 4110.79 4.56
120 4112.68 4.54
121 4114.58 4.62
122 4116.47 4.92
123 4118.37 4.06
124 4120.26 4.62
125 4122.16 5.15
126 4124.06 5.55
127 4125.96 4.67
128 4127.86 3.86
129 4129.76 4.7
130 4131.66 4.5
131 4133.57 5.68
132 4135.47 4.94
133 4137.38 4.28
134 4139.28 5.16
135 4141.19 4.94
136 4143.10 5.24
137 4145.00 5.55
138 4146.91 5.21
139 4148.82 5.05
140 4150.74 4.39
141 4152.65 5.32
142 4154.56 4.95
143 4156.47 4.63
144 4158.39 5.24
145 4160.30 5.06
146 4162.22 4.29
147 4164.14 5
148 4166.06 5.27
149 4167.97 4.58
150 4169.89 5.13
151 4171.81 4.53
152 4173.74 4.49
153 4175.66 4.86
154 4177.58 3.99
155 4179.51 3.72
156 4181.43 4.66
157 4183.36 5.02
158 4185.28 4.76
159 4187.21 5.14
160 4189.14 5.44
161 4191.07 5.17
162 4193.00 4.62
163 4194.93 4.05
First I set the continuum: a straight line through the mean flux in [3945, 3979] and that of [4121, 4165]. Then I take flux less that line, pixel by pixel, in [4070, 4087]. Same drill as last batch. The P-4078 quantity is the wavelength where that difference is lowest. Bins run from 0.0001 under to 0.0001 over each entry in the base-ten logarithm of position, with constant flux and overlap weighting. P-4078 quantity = 4073.10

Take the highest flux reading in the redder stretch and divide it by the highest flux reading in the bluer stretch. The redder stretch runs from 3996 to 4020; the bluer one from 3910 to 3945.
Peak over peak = 1.03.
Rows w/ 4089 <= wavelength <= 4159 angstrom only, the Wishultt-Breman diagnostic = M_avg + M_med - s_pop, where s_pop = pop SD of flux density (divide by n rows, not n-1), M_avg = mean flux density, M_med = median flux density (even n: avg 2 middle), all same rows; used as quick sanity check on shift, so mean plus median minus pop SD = 8.9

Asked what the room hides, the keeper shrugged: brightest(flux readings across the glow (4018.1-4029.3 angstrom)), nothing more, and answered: 5.53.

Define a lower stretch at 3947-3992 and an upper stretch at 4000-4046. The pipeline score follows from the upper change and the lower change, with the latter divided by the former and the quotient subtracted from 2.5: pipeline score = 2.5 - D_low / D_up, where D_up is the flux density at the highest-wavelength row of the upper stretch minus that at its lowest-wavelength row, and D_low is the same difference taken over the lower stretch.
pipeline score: 2.5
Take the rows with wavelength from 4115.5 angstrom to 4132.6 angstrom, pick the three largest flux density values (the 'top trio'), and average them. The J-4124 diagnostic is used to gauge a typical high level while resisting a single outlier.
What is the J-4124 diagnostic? 5.2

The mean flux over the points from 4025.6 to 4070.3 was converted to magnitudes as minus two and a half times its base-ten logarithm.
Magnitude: -1.736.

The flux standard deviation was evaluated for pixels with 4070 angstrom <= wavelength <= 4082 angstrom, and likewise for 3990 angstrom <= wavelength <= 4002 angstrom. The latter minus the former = -0.2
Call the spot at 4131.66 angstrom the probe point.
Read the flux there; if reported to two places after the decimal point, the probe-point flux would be 4.50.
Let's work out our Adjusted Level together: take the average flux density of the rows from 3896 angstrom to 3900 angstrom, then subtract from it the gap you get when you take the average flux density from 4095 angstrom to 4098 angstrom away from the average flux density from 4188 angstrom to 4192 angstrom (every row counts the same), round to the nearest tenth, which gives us 2.8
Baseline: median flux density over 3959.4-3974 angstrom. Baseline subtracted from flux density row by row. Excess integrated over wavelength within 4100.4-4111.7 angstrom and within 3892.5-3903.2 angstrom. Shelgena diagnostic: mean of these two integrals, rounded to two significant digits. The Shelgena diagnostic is 14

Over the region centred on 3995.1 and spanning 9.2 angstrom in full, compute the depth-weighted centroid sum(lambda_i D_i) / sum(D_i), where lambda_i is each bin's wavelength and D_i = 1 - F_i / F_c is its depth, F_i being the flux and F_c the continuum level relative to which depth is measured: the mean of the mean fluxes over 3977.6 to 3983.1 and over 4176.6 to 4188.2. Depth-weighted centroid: 3993.7 angstrom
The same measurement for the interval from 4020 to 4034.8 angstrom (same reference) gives 4026.7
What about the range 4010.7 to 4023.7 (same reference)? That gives 4020.2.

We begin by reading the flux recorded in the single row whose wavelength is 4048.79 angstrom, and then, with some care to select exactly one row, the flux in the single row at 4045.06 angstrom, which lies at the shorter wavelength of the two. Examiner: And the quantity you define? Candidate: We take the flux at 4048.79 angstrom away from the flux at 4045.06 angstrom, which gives 0.49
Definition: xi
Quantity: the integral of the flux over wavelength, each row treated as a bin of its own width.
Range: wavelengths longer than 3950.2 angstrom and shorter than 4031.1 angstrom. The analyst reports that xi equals 362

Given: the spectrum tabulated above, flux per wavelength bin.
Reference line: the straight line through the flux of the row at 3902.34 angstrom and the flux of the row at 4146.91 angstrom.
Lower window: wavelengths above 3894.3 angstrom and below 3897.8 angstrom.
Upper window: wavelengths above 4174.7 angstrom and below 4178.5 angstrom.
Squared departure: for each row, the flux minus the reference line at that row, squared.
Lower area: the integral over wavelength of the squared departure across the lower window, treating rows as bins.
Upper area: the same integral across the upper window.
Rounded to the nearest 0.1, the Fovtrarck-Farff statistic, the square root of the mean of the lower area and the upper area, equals 1.6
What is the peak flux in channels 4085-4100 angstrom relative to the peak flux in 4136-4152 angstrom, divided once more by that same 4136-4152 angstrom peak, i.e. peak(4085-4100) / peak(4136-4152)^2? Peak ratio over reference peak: 0.163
